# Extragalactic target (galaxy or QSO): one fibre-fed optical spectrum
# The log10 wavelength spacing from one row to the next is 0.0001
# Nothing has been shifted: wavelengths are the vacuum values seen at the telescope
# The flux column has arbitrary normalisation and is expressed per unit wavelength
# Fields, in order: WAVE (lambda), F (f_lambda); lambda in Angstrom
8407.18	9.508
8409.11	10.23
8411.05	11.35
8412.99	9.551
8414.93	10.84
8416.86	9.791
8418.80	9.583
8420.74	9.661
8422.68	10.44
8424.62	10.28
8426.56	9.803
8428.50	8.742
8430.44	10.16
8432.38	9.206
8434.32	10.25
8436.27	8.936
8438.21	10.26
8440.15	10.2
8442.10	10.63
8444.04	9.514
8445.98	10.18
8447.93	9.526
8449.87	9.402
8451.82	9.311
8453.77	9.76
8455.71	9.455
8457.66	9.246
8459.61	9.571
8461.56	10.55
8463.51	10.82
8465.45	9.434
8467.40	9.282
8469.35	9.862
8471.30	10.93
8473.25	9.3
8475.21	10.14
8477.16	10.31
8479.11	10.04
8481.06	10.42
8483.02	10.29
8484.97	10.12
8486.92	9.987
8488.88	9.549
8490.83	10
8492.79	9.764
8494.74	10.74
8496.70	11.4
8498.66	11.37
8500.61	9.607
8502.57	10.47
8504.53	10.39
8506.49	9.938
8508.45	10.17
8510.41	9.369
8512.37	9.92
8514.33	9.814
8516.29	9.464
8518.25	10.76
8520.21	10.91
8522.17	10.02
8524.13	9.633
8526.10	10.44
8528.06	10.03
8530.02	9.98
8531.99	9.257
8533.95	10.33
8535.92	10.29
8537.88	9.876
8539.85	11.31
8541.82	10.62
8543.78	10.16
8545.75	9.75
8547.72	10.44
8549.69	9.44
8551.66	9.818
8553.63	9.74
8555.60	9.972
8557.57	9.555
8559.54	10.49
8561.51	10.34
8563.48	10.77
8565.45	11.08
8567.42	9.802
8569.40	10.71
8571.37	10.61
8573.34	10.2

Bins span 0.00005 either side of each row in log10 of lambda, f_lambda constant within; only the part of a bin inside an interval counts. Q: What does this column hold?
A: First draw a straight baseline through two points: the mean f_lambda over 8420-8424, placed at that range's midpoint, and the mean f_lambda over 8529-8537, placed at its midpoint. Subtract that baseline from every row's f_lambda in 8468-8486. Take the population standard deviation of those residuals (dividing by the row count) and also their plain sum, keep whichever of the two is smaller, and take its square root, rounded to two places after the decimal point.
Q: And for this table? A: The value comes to 0.64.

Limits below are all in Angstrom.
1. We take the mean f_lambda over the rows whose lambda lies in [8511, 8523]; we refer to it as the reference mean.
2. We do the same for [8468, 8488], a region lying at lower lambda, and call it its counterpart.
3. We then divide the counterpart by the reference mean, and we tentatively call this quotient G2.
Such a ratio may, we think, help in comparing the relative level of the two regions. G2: 0.999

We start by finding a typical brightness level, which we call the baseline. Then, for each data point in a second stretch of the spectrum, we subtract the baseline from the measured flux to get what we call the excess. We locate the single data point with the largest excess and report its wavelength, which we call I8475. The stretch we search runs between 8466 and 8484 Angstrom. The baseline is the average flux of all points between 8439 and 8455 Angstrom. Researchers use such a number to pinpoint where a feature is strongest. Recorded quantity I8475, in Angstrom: 8471.30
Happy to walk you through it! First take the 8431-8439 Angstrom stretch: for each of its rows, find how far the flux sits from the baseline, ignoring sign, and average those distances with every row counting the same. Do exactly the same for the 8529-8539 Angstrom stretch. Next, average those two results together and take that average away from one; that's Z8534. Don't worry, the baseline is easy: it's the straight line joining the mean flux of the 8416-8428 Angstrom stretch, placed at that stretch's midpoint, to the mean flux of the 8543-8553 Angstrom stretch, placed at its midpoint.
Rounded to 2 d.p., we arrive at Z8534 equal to 0.55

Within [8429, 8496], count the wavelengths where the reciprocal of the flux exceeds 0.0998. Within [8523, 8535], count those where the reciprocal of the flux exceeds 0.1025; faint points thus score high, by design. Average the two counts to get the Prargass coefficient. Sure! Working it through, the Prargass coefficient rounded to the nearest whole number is 10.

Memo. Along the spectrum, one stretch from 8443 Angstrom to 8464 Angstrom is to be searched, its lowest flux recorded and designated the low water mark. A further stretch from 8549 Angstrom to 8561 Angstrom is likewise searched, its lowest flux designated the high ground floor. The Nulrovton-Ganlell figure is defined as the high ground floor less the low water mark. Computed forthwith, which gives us 0.19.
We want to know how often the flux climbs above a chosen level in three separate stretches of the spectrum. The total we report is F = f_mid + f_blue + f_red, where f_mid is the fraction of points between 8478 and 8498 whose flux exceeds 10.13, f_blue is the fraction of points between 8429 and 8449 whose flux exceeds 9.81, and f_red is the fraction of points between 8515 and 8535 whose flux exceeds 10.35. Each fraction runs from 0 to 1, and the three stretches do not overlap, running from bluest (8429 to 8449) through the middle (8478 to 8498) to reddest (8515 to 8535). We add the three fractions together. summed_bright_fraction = 1.30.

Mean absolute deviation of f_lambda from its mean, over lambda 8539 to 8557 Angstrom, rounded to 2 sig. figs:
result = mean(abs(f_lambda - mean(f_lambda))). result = 0.44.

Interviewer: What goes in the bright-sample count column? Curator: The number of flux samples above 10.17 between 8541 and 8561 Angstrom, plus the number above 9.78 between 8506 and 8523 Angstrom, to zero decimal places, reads 10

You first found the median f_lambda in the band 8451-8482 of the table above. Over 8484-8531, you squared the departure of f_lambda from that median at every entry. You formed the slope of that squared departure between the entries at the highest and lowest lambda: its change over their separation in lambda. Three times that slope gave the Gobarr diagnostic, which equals 0.00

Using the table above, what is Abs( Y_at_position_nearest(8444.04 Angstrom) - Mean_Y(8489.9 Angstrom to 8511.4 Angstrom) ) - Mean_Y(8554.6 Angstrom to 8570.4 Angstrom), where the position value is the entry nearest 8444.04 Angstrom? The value -9.6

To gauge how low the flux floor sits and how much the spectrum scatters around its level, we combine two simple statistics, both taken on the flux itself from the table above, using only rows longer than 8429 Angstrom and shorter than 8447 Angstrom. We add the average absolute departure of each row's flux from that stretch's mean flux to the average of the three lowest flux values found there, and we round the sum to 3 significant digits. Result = 9.69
